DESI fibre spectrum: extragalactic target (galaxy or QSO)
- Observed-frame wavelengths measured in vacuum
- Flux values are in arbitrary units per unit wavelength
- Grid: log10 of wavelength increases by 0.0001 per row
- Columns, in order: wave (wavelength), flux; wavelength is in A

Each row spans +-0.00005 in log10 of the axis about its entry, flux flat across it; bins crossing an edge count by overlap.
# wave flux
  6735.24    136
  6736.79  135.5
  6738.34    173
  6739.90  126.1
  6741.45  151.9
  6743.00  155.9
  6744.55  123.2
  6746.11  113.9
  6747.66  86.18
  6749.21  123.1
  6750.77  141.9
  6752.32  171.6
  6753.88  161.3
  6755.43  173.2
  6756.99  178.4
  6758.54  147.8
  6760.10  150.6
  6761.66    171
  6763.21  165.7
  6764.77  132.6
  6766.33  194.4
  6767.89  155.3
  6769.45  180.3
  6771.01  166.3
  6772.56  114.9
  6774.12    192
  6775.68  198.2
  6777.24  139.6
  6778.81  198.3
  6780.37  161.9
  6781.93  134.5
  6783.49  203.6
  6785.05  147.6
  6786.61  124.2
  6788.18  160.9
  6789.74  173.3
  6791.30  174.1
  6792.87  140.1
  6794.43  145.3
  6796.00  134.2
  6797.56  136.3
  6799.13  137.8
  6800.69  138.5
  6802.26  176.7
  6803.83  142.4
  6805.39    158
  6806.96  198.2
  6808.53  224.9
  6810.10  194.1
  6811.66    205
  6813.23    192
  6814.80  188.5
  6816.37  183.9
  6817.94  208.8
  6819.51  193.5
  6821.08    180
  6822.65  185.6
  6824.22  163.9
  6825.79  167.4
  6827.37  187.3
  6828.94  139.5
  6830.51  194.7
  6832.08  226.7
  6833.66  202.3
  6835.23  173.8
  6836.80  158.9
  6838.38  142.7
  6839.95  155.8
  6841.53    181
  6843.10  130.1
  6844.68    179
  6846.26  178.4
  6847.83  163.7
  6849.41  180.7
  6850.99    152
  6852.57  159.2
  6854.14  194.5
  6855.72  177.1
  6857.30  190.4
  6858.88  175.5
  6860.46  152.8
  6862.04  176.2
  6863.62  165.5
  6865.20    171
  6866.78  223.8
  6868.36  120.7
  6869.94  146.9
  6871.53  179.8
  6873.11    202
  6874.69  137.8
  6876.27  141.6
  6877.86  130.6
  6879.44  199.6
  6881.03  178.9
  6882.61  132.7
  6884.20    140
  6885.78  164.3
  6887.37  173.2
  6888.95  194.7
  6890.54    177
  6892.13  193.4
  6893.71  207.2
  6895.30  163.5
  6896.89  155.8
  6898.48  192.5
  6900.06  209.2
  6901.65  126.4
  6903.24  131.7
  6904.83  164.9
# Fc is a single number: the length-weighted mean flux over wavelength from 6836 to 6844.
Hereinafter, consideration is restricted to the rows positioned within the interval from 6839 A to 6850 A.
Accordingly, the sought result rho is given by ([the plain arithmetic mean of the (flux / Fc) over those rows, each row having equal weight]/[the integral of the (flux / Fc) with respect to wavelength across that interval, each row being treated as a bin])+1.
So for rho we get 1.09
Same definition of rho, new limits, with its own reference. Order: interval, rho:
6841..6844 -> 1.34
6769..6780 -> 1.09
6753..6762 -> 1.11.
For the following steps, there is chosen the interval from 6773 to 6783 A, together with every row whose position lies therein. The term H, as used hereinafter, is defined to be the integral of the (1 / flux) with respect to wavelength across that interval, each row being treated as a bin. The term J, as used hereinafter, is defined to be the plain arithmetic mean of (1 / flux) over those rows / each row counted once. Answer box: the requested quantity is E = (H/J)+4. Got 14.1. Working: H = 0.0607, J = 0.0060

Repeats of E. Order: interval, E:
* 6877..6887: 14.0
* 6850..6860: 14.0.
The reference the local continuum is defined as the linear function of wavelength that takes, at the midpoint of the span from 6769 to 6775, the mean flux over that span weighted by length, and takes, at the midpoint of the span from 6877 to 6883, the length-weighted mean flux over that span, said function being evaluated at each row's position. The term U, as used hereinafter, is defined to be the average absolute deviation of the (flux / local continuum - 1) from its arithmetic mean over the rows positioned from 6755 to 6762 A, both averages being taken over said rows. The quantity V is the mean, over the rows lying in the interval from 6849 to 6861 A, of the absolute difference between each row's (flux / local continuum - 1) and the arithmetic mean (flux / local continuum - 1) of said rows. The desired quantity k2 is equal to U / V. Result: 0.9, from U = 0.07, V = 0.084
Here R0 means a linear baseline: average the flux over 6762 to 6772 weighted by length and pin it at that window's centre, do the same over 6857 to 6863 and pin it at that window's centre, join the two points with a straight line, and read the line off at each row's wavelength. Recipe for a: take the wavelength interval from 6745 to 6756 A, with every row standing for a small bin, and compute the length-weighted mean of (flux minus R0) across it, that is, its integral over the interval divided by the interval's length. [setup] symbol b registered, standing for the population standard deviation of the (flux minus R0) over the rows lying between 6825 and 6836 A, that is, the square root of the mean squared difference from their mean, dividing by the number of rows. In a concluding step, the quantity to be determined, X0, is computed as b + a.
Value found 0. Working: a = -26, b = 26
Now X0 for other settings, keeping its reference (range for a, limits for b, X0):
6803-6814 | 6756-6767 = 39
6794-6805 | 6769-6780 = 7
